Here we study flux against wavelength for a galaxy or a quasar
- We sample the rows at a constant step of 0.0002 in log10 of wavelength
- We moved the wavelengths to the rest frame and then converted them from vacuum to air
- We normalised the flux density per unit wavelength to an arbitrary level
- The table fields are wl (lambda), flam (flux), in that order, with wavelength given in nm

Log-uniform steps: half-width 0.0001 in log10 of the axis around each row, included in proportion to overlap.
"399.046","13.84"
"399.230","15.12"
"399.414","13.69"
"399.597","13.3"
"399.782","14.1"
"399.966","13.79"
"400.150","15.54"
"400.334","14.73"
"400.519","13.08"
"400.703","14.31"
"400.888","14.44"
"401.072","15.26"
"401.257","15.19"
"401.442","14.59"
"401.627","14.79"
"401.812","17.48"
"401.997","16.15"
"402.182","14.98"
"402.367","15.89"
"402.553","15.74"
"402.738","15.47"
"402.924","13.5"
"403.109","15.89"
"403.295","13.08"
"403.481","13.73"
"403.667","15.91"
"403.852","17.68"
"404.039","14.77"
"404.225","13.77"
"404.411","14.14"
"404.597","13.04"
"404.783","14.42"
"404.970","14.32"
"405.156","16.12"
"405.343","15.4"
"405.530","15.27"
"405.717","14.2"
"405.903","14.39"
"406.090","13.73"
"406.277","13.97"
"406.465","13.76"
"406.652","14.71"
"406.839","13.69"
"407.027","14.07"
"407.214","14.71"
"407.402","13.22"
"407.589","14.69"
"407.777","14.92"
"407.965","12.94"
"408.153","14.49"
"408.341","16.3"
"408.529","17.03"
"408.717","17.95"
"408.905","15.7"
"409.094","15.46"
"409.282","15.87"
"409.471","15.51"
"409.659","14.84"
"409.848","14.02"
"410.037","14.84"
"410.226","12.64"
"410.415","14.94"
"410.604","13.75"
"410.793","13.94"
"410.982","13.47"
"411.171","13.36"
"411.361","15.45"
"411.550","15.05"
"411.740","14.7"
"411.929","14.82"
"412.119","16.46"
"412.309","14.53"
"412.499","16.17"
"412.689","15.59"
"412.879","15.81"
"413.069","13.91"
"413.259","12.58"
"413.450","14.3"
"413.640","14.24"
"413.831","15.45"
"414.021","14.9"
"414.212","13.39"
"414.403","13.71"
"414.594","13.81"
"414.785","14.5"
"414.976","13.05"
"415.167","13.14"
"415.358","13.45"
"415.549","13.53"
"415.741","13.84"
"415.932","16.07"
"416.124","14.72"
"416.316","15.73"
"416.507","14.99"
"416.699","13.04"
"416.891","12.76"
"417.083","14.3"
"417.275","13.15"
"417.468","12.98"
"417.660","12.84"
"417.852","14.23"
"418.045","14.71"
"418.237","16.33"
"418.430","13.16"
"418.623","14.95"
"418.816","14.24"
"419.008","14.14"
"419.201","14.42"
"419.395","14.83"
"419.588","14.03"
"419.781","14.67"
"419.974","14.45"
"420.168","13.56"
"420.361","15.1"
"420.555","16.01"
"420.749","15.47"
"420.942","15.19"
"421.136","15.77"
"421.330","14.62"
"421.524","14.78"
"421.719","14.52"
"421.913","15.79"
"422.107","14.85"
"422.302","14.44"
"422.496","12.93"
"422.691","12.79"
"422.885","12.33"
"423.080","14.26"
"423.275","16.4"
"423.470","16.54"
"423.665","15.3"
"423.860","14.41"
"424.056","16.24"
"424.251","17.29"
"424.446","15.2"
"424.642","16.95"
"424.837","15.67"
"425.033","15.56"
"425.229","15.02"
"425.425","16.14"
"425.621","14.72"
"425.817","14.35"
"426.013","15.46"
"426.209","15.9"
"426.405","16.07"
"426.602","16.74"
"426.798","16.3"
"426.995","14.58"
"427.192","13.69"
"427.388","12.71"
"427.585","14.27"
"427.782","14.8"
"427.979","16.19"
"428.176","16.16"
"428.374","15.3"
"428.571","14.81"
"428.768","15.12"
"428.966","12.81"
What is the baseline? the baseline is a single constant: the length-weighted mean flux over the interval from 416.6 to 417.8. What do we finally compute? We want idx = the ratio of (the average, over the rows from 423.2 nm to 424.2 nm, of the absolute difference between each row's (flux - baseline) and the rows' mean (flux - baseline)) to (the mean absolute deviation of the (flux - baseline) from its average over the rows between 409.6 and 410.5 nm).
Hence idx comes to 1.00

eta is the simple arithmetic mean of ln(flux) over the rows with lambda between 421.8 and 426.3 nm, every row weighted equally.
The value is 2.71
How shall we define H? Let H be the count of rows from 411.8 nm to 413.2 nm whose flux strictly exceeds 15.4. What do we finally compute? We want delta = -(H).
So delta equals -4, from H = 4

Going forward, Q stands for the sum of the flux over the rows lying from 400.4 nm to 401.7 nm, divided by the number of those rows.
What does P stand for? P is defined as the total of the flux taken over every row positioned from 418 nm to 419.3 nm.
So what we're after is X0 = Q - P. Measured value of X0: -87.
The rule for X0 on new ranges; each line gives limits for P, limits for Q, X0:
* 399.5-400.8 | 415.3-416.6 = -84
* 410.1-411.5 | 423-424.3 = -82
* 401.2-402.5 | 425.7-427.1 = -93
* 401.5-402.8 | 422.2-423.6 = -96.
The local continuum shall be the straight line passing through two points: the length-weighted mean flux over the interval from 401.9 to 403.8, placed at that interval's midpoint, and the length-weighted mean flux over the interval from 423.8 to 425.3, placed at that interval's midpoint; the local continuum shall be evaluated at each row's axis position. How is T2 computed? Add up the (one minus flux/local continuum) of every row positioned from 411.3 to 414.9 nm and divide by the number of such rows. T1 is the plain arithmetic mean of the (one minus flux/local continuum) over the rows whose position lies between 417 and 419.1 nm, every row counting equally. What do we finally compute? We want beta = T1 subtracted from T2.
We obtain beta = -0.05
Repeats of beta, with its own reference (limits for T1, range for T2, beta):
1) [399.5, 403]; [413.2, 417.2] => 0.08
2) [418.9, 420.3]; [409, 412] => -0.03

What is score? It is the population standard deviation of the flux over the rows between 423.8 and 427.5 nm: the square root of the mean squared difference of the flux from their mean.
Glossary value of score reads 1.1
